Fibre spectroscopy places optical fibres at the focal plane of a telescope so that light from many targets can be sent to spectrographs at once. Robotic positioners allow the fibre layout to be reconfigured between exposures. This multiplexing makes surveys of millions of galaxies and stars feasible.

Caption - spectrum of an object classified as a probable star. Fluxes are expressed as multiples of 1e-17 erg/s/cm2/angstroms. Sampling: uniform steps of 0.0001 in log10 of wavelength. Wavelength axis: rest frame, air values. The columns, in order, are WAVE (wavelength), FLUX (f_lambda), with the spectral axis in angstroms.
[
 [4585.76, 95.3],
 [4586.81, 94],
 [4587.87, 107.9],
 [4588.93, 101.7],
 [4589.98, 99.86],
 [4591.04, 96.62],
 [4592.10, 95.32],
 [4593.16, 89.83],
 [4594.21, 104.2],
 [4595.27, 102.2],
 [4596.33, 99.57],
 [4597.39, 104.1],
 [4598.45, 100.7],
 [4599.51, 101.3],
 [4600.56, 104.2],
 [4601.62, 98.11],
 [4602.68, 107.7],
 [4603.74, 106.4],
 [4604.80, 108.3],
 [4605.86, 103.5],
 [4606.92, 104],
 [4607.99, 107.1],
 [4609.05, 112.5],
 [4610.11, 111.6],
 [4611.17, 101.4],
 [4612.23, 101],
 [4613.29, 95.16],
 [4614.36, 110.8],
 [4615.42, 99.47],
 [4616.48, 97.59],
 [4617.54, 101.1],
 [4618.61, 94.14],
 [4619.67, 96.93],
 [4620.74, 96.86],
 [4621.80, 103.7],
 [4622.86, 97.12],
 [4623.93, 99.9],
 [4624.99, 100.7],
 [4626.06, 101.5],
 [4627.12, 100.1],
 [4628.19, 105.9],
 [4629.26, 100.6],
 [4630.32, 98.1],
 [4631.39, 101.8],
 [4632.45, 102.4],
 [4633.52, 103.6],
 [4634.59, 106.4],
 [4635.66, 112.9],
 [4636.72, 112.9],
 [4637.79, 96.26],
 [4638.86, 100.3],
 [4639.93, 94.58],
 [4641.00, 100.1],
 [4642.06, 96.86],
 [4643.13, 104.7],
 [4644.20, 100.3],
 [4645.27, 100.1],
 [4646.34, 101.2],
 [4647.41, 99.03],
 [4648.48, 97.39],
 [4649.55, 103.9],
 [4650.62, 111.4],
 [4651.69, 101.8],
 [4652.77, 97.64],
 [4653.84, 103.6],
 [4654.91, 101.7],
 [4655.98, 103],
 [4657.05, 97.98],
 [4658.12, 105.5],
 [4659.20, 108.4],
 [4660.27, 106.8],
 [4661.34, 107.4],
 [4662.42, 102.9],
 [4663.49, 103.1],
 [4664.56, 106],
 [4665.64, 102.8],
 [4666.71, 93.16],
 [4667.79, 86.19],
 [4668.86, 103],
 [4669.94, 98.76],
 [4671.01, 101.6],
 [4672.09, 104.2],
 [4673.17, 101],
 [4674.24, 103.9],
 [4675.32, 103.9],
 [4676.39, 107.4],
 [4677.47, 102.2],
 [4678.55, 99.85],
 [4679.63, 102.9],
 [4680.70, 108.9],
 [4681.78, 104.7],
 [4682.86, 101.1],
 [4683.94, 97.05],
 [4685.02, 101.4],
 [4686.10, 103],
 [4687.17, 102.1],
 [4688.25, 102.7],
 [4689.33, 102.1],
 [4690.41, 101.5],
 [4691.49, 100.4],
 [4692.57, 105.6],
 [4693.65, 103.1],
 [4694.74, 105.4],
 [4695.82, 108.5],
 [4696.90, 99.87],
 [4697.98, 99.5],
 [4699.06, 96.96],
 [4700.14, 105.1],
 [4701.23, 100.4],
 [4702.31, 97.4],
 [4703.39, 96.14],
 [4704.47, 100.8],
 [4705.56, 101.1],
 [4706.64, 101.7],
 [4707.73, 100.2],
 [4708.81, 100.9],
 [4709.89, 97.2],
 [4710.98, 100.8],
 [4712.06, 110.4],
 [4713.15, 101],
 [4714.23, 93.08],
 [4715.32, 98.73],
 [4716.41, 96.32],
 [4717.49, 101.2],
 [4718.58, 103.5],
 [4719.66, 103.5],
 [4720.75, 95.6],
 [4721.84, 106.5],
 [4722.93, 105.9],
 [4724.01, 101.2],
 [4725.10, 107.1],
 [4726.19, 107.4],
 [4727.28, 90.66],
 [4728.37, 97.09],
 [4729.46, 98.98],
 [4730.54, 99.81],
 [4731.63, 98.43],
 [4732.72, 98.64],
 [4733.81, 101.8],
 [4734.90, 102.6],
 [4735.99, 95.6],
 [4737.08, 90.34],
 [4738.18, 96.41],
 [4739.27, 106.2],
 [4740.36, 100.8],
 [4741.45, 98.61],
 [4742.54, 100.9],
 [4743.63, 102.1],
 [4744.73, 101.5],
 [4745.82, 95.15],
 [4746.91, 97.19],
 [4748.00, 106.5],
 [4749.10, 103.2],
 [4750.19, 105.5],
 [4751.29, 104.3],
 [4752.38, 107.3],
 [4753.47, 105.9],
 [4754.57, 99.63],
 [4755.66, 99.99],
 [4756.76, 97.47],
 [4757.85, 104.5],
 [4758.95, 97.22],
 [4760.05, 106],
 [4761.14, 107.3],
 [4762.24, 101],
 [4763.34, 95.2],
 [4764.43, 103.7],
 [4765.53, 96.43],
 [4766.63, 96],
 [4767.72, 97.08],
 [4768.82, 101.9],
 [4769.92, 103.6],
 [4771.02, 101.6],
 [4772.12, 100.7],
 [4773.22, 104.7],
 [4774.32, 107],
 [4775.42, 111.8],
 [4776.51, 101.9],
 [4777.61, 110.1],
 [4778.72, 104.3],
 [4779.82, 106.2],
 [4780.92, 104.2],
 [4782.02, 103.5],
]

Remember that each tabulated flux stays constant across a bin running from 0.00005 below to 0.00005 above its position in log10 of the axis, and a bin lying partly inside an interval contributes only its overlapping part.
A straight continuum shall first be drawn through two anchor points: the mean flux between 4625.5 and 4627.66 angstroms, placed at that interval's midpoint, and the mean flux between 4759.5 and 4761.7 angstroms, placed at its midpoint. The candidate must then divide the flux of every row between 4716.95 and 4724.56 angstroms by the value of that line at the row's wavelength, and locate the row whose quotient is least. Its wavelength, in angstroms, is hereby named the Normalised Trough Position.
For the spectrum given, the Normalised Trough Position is 4720.75 angstroms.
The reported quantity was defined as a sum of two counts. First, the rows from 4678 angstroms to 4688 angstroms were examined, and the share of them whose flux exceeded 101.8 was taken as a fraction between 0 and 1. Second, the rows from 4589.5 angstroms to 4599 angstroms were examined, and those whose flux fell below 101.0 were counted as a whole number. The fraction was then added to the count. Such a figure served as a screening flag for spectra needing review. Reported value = 6.6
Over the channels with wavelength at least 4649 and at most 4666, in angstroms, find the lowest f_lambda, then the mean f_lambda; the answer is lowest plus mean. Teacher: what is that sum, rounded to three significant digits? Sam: 202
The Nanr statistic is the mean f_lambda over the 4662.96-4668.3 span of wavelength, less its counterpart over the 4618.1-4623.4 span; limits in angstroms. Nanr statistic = 0.5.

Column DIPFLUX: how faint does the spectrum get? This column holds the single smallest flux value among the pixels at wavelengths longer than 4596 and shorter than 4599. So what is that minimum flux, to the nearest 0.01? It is 99.57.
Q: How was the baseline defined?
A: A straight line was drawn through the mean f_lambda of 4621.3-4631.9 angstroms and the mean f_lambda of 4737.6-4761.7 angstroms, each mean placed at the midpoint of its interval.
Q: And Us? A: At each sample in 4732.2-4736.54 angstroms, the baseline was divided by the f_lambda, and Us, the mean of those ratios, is 1.02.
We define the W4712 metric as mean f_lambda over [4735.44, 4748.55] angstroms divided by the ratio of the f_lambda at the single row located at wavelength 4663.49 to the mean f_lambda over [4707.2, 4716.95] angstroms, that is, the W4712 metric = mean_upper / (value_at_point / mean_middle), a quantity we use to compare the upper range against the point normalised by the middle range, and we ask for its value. 96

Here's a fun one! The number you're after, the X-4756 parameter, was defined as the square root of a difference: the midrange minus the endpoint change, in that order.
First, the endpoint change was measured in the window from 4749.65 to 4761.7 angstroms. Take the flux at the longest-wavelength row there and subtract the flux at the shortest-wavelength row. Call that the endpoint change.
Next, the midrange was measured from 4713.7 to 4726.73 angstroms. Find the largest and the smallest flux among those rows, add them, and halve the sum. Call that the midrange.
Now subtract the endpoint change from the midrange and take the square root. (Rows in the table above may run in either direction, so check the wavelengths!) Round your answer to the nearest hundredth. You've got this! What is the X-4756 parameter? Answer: 9.92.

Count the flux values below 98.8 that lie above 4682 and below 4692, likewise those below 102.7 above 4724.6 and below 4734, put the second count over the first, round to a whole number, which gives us 7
